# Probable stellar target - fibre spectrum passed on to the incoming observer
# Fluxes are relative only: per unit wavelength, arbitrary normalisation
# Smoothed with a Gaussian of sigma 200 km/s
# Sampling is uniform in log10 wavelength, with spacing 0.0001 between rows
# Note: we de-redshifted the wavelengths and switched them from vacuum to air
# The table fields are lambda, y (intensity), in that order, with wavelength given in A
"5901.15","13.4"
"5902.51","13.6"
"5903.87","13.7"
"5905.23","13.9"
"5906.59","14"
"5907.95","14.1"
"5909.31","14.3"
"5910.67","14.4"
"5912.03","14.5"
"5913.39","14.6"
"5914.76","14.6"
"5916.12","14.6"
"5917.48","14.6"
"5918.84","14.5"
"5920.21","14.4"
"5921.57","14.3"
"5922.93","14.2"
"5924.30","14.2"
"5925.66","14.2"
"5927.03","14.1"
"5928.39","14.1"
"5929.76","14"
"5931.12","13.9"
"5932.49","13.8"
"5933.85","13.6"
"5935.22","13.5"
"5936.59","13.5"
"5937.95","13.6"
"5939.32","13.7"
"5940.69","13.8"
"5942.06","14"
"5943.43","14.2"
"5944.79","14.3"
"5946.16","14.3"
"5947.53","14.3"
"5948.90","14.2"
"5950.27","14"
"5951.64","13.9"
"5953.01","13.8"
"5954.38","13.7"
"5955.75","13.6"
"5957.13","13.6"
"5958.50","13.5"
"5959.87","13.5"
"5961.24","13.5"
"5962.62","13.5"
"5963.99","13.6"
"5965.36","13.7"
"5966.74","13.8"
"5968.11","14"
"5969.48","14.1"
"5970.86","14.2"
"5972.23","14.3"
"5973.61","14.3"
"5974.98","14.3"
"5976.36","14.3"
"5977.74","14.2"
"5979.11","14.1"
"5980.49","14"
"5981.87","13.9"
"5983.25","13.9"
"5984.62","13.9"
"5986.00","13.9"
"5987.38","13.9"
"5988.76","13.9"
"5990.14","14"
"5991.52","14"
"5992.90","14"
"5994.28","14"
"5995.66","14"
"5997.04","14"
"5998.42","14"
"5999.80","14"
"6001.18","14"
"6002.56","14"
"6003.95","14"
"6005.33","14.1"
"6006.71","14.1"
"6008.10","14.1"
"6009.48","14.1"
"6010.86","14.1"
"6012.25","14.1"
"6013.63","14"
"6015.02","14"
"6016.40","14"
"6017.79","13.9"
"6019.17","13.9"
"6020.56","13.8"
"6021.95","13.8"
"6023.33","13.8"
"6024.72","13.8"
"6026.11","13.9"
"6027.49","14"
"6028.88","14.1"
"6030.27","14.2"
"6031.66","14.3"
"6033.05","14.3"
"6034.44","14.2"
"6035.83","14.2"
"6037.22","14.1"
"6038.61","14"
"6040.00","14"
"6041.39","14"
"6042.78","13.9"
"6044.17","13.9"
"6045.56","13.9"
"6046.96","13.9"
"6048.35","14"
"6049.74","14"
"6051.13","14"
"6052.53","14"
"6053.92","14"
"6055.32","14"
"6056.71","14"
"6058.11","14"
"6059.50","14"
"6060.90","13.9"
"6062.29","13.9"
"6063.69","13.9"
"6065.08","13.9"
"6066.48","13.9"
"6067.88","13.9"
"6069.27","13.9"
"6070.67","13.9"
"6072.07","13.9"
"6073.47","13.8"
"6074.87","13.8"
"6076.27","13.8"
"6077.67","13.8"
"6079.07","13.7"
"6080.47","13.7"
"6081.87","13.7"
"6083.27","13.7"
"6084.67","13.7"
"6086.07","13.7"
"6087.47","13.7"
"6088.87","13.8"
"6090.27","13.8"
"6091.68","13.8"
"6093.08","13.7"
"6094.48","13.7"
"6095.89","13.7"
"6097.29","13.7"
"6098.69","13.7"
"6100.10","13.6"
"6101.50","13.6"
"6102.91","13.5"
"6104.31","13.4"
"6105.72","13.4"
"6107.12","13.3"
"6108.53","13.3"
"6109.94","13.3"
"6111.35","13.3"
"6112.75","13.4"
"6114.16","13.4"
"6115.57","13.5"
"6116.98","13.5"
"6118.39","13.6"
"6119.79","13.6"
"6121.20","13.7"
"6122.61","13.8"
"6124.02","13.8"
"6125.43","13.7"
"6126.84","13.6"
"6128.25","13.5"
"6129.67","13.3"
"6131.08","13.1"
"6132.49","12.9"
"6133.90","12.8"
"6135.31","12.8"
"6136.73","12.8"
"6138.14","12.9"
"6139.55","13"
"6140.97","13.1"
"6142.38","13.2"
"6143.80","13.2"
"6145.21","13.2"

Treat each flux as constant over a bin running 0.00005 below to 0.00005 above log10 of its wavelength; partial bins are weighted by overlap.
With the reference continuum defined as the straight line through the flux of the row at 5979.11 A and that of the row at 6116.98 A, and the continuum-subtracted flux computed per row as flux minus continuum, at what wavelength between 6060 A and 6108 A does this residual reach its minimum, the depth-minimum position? 6107.12 A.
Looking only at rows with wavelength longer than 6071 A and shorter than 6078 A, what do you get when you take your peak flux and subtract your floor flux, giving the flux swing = 0.10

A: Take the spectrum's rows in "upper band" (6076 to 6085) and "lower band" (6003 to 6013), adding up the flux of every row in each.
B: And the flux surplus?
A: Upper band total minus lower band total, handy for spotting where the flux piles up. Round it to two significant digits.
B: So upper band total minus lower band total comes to -2.5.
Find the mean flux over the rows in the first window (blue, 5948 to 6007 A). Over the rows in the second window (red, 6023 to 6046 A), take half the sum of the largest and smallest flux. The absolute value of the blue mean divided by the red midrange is 0.992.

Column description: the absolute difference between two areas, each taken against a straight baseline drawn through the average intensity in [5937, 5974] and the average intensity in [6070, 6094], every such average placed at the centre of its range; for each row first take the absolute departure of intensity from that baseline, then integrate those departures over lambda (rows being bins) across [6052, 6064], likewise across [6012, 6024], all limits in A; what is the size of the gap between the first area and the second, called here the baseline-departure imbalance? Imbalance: 0.9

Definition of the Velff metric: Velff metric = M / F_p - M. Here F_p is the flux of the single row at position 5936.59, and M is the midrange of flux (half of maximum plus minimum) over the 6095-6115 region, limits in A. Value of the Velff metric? -12.5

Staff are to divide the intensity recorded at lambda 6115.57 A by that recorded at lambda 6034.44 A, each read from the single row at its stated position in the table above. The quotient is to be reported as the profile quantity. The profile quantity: 0.95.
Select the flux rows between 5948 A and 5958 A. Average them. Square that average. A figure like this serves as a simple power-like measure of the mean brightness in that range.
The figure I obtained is 191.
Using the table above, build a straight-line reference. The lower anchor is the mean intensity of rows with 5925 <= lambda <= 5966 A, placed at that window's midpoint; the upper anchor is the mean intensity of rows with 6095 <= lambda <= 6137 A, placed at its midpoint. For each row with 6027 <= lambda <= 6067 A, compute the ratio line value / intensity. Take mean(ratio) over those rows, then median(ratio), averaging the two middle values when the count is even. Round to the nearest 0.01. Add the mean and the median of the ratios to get 1.94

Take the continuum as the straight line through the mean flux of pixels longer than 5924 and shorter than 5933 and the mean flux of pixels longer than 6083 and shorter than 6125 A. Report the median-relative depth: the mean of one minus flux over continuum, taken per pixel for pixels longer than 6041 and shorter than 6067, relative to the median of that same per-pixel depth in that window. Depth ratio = 0.94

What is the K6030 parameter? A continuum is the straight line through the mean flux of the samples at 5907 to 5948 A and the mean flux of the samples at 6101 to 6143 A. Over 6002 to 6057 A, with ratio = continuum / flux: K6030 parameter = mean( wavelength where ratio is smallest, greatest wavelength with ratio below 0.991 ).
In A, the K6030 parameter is 6044.9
